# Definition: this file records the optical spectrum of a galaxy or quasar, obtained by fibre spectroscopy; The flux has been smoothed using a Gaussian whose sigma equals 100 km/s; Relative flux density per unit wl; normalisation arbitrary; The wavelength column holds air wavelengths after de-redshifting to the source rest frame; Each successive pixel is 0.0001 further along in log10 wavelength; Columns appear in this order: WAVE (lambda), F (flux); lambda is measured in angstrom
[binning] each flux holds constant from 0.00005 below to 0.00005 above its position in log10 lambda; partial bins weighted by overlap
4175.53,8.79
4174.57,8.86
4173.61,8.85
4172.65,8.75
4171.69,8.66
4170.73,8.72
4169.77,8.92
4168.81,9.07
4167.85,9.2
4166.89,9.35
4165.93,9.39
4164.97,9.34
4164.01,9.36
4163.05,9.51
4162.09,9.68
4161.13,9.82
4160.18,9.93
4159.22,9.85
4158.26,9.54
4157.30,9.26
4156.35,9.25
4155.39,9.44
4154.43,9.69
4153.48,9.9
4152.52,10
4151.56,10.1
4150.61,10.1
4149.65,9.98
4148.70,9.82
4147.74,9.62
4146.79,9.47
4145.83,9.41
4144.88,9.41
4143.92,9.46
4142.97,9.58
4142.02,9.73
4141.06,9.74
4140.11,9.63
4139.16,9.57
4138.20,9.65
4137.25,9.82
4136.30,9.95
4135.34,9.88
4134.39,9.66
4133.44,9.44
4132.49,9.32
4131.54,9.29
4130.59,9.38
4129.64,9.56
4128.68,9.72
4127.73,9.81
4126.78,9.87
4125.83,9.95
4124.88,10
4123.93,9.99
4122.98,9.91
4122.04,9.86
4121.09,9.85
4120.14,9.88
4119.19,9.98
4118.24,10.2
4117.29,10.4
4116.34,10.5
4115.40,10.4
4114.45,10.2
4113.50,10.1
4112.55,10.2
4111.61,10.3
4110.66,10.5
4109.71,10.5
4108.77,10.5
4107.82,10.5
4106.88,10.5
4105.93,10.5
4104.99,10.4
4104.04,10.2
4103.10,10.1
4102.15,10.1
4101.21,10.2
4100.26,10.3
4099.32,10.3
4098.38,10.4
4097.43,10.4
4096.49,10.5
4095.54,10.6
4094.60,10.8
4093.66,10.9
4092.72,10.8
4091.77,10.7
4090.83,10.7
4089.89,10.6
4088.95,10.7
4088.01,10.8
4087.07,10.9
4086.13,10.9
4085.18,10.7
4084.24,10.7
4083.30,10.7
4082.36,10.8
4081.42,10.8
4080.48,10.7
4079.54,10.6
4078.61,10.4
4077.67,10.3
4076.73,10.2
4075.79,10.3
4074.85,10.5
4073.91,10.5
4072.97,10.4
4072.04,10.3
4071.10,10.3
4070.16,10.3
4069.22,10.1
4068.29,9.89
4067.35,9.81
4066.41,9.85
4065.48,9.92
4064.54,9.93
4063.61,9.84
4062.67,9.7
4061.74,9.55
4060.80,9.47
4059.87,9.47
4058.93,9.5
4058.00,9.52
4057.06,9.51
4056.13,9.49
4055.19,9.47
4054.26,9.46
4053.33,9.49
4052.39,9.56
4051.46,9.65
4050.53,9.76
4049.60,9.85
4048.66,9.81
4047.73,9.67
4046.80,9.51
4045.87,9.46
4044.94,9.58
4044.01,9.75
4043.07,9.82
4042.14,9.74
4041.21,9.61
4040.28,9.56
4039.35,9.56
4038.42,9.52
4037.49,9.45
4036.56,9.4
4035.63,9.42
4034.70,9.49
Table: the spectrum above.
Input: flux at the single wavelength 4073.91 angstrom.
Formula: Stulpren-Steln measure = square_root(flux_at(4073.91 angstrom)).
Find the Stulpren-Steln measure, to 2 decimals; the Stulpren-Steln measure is 3.24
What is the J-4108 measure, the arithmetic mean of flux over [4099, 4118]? 10.3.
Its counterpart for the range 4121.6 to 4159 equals 9.7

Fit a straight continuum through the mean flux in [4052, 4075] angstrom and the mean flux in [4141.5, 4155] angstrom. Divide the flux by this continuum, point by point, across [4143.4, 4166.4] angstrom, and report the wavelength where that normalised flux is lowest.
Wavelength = 4156.35 angstrom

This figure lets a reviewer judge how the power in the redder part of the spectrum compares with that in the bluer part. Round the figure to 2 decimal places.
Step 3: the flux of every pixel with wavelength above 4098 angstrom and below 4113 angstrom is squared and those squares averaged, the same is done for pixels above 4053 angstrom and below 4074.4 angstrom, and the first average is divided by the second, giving 1.11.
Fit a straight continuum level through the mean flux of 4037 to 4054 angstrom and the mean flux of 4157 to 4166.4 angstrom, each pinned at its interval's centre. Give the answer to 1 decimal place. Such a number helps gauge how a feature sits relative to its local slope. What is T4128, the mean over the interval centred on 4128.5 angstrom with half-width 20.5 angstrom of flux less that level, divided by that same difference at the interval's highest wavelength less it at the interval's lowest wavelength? -0.4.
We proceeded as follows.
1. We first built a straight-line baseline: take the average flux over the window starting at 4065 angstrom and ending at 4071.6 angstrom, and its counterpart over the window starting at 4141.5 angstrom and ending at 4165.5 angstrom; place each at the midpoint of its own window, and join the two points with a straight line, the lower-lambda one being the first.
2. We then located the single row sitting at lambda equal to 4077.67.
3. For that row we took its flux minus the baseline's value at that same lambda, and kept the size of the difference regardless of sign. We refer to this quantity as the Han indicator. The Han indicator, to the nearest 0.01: 0.32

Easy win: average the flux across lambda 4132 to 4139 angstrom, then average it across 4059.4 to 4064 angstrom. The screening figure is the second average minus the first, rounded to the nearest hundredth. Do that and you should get -0.07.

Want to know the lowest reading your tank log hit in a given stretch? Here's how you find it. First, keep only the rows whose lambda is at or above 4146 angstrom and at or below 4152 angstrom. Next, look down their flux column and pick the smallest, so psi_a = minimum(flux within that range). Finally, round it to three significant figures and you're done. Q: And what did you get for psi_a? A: 9.47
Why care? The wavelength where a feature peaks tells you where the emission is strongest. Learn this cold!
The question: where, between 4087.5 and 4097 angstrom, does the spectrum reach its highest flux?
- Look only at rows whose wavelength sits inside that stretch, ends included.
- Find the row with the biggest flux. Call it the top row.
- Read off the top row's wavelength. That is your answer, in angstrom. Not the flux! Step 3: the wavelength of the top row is 4093.66 angstrom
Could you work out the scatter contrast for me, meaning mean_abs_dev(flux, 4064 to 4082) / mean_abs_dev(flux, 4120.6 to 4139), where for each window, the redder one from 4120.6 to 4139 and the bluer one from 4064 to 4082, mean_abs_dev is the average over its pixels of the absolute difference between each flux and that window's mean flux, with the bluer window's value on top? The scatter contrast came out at 1.19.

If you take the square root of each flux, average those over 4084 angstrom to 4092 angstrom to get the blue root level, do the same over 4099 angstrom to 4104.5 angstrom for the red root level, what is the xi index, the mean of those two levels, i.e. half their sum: 3.24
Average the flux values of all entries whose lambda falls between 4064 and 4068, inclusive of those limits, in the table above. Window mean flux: 9.9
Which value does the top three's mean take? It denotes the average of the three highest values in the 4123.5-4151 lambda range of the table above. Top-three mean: 10.03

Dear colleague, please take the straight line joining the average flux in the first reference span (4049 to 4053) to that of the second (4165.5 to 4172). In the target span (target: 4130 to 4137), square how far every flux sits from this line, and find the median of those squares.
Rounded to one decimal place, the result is 0.0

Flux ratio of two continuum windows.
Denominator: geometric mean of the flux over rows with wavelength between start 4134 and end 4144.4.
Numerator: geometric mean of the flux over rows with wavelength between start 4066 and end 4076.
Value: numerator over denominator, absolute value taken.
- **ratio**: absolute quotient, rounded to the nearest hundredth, 1.05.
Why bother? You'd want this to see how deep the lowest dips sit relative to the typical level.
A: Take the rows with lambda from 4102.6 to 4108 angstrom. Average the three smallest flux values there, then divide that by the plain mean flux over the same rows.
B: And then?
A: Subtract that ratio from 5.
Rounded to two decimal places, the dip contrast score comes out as 4.01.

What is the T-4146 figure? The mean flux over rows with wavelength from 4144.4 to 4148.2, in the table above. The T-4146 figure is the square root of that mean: 3.08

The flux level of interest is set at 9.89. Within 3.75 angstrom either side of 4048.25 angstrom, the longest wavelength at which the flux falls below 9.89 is 4051.46 angstrom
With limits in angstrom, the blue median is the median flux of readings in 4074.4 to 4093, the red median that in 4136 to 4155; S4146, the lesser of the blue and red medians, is 9.71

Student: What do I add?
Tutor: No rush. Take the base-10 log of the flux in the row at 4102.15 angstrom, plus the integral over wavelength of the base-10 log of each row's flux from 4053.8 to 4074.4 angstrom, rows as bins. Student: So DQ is 21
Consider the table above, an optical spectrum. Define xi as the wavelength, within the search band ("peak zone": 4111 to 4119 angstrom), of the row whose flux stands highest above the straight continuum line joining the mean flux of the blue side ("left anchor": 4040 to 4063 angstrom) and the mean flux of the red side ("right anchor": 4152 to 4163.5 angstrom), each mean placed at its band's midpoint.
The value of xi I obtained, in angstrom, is 4116.34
